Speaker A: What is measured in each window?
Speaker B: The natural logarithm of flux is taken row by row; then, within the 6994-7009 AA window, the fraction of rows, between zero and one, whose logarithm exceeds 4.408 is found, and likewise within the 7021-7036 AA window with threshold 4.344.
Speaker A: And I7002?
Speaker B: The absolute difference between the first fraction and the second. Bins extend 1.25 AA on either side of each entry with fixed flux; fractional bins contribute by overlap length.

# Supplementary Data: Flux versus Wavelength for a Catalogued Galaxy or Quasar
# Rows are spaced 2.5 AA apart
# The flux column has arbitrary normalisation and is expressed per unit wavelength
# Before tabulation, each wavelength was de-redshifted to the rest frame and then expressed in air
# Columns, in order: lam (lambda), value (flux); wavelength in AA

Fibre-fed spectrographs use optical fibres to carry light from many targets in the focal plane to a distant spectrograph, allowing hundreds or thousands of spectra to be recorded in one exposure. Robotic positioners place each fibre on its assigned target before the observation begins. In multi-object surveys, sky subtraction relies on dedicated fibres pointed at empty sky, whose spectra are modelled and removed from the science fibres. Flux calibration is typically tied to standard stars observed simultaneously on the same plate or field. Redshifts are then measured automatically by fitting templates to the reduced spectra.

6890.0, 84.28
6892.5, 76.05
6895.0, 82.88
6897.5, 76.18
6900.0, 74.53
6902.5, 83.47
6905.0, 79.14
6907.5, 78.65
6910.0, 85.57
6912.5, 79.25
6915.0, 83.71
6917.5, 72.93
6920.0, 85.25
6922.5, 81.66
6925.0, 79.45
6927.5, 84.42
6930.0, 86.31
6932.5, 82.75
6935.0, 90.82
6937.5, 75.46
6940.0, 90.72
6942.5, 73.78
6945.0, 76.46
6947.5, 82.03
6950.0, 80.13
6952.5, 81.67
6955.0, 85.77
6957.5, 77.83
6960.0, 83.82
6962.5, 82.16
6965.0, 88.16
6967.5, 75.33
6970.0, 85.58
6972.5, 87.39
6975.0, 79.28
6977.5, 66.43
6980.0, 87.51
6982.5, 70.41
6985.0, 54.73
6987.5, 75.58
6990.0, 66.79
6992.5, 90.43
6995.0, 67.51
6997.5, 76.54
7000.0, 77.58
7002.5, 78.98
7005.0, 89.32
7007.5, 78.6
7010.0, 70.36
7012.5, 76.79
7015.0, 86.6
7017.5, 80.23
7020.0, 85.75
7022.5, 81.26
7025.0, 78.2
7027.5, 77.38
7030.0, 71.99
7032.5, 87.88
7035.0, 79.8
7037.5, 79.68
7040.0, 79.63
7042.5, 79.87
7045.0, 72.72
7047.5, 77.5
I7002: 0.67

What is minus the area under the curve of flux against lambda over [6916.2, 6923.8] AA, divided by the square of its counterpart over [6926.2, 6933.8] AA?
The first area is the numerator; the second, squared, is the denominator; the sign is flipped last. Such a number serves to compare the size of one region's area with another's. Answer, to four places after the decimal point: -0.0015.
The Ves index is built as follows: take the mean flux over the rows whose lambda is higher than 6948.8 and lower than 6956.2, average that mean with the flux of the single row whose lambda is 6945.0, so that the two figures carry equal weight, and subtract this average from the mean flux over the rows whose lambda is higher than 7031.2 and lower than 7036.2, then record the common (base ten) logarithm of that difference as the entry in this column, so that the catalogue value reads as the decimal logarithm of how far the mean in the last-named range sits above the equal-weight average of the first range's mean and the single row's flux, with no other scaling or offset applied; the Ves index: 0.6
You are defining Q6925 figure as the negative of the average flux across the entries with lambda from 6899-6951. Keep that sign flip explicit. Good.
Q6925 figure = -81.3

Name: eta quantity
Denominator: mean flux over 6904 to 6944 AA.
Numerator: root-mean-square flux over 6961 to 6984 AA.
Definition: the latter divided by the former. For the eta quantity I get 0.98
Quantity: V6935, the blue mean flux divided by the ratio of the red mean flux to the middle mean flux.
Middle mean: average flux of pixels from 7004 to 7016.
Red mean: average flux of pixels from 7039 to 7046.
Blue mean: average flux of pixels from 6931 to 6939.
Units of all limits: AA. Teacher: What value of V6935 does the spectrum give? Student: 86.1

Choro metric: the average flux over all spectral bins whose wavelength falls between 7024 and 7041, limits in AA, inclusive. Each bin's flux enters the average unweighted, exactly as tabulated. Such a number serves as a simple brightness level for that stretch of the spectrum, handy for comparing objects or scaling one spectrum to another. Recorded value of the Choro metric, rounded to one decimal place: 79.2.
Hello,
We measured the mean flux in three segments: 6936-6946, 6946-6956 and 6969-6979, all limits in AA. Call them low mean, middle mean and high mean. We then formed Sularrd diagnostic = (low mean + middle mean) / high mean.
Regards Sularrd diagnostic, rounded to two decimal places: 2.03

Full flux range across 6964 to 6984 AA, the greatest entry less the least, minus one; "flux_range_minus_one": 21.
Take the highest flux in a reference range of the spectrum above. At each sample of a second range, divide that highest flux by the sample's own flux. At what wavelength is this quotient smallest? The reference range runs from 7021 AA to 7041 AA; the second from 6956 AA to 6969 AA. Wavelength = 6965.0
